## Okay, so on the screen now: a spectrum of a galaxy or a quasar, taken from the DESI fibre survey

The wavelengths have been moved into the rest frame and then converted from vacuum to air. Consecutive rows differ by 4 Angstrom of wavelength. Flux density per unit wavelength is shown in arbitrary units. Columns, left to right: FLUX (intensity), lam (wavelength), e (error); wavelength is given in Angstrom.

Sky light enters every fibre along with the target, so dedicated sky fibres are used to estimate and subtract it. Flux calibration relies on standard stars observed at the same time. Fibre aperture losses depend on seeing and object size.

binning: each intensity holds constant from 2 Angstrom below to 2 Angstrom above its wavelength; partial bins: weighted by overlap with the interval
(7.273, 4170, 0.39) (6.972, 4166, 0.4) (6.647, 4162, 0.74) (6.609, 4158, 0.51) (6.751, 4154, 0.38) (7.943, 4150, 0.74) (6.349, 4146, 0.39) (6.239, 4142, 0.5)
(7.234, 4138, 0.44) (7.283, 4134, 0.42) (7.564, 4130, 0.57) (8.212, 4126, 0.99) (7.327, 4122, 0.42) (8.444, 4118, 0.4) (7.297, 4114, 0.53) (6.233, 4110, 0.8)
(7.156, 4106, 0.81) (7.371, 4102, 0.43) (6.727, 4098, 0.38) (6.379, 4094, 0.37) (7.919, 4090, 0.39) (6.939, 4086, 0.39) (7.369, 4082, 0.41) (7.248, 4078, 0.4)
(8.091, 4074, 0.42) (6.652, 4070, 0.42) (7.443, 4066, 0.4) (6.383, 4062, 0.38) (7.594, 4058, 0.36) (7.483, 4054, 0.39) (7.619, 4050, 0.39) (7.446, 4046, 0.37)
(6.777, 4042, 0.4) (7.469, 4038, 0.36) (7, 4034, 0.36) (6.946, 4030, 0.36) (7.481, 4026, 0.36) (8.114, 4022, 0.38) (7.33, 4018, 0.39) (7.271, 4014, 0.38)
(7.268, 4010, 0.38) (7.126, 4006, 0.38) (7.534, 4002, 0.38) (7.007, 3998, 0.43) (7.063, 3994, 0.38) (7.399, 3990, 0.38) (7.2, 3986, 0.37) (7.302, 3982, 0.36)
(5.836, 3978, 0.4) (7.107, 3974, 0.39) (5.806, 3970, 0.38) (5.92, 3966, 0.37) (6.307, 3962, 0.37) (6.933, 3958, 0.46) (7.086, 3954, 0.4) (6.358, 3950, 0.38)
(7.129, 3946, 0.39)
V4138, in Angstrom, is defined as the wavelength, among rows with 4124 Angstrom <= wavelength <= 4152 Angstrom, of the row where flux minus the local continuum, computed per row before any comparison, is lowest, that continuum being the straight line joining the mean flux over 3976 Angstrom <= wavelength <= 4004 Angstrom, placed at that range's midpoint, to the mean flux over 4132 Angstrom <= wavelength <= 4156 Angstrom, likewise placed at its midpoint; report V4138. 4142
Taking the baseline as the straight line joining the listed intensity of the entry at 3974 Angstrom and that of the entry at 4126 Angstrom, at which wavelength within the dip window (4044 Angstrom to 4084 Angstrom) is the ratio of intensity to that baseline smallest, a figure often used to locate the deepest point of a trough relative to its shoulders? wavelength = 4062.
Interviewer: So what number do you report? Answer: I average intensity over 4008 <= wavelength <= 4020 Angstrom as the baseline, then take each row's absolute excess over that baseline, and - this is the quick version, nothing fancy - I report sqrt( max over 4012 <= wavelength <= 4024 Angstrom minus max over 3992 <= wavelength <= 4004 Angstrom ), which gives 0.74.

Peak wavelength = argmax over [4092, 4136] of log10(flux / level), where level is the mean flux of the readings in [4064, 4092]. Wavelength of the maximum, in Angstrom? 4118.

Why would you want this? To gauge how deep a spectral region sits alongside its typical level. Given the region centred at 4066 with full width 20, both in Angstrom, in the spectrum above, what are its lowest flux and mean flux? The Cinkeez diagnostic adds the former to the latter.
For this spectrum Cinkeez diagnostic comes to 13.6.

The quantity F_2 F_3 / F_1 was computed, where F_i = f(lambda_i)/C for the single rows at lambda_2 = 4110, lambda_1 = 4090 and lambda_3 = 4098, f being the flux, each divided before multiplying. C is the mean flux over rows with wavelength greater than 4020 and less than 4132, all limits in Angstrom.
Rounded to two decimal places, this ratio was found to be 0.72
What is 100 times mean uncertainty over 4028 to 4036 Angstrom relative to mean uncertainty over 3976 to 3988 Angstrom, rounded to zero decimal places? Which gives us 96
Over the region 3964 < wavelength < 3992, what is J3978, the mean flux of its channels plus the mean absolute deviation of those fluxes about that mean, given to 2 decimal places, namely 7.34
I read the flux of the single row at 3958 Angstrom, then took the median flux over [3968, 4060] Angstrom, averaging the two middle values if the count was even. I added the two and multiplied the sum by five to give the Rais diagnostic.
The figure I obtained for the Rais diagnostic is 71.0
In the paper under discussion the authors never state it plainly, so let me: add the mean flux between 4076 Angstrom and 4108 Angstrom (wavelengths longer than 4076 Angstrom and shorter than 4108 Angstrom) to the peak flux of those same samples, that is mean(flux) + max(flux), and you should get 15.1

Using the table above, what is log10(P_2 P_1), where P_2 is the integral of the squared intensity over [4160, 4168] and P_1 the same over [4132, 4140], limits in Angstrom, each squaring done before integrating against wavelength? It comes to 5.19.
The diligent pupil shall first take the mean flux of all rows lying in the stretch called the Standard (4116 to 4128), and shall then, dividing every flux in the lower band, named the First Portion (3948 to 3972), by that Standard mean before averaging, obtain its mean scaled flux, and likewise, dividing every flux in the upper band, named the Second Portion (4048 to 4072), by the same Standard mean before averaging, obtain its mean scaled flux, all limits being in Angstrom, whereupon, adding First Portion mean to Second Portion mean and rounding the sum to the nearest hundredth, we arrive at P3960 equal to 1.70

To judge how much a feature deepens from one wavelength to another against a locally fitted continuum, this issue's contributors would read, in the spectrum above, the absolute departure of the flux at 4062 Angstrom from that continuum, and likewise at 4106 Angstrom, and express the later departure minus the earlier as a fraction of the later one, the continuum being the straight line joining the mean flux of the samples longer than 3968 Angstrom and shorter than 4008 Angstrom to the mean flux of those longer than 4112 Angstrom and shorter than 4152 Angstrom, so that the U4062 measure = -4.2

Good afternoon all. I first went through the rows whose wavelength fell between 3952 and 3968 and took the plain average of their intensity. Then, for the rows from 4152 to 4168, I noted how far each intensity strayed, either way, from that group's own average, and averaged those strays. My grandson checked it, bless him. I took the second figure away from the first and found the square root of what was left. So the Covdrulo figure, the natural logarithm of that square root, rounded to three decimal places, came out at 0.932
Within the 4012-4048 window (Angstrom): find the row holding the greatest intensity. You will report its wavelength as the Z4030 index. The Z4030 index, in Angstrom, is 4022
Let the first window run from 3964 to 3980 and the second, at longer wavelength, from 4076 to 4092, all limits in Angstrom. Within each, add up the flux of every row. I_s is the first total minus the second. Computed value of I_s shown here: -5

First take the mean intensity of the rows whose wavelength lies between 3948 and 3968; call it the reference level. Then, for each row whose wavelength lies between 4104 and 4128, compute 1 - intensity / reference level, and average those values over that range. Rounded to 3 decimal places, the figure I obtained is -0.142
